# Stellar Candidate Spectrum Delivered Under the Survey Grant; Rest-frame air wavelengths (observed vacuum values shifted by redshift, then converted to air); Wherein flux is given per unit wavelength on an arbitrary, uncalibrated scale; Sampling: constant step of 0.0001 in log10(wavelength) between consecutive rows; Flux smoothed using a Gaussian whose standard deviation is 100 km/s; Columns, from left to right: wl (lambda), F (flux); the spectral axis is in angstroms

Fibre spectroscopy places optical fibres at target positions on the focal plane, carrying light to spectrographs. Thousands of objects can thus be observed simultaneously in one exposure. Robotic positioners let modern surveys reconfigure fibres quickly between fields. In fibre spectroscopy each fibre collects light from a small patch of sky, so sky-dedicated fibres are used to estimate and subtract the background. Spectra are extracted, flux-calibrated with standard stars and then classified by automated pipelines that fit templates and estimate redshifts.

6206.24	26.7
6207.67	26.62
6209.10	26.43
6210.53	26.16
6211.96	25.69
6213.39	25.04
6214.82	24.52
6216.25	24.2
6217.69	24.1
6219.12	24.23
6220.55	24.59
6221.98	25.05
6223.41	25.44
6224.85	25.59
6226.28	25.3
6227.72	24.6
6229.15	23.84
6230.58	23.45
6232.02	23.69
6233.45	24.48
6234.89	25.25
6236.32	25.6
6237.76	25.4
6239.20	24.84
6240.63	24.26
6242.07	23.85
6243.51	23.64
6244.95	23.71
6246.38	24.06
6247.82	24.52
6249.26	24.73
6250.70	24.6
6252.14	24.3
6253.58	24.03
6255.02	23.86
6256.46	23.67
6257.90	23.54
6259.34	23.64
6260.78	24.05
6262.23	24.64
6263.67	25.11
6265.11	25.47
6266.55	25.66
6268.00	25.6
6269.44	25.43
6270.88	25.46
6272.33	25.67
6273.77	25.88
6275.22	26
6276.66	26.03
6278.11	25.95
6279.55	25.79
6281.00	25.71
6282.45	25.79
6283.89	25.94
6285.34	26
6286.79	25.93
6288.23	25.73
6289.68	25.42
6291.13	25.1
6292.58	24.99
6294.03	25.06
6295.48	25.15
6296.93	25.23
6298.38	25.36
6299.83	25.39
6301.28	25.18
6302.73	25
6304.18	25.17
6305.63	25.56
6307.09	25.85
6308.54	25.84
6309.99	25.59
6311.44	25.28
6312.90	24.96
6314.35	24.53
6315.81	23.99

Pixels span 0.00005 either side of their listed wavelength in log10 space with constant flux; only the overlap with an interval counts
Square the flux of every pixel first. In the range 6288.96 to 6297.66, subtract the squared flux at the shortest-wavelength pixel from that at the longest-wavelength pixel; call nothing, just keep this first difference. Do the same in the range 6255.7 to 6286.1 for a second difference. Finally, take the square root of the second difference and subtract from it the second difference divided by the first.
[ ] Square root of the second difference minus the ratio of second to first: 22.8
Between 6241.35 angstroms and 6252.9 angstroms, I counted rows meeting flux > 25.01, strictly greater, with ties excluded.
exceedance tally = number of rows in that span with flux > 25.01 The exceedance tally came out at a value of 0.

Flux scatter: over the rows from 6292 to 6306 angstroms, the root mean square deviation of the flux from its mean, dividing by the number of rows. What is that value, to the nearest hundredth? 0.17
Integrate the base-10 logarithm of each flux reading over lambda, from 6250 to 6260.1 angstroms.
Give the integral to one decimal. 13.9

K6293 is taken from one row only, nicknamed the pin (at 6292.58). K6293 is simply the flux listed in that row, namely 24.99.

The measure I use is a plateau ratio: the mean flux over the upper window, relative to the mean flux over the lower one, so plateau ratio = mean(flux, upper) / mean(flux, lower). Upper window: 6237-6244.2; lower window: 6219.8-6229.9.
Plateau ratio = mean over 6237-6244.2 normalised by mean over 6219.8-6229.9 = 0.98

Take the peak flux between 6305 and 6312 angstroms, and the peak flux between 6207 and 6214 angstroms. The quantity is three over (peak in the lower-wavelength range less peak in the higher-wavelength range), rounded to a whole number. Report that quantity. 4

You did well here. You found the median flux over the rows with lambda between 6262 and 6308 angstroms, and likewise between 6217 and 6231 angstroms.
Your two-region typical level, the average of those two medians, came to 25.1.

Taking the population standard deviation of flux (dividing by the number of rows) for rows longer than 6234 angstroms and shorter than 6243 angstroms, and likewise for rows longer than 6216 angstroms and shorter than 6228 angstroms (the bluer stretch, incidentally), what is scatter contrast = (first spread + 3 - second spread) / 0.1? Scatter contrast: 31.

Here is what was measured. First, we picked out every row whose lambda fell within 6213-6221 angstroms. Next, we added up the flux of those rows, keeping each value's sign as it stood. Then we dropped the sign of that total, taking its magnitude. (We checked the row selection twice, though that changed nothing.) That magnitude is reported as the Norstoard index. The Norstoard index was 147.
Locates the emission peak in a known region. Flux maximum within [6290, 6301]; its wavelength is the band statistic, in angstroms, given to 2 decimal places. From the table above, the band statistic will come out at 6299.83 angstroms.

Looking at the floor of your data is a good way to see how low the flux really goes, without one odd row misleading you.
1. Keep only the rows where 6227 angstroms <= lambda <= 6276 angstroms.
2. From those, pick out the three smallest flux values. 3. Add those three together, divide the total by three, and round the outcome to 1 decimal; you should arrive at 23.5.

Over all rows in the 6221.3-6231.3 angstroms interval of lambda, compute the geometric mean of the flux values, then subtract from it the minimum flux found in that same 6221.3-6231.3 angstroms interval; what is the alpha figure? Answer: 1.3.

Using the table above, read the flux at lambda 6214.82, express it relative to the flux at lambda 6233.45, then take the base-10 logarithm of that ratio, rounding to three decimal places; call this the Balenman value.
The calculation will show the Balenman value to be 0.001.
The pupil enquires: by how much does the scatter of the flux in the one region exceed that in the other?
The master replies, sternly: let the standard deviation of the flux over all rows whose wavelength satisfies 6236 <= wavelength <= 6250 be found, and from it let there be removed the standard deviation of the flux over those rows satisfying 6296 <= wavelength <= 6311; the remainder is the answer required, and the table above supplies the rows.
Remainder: 0.4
